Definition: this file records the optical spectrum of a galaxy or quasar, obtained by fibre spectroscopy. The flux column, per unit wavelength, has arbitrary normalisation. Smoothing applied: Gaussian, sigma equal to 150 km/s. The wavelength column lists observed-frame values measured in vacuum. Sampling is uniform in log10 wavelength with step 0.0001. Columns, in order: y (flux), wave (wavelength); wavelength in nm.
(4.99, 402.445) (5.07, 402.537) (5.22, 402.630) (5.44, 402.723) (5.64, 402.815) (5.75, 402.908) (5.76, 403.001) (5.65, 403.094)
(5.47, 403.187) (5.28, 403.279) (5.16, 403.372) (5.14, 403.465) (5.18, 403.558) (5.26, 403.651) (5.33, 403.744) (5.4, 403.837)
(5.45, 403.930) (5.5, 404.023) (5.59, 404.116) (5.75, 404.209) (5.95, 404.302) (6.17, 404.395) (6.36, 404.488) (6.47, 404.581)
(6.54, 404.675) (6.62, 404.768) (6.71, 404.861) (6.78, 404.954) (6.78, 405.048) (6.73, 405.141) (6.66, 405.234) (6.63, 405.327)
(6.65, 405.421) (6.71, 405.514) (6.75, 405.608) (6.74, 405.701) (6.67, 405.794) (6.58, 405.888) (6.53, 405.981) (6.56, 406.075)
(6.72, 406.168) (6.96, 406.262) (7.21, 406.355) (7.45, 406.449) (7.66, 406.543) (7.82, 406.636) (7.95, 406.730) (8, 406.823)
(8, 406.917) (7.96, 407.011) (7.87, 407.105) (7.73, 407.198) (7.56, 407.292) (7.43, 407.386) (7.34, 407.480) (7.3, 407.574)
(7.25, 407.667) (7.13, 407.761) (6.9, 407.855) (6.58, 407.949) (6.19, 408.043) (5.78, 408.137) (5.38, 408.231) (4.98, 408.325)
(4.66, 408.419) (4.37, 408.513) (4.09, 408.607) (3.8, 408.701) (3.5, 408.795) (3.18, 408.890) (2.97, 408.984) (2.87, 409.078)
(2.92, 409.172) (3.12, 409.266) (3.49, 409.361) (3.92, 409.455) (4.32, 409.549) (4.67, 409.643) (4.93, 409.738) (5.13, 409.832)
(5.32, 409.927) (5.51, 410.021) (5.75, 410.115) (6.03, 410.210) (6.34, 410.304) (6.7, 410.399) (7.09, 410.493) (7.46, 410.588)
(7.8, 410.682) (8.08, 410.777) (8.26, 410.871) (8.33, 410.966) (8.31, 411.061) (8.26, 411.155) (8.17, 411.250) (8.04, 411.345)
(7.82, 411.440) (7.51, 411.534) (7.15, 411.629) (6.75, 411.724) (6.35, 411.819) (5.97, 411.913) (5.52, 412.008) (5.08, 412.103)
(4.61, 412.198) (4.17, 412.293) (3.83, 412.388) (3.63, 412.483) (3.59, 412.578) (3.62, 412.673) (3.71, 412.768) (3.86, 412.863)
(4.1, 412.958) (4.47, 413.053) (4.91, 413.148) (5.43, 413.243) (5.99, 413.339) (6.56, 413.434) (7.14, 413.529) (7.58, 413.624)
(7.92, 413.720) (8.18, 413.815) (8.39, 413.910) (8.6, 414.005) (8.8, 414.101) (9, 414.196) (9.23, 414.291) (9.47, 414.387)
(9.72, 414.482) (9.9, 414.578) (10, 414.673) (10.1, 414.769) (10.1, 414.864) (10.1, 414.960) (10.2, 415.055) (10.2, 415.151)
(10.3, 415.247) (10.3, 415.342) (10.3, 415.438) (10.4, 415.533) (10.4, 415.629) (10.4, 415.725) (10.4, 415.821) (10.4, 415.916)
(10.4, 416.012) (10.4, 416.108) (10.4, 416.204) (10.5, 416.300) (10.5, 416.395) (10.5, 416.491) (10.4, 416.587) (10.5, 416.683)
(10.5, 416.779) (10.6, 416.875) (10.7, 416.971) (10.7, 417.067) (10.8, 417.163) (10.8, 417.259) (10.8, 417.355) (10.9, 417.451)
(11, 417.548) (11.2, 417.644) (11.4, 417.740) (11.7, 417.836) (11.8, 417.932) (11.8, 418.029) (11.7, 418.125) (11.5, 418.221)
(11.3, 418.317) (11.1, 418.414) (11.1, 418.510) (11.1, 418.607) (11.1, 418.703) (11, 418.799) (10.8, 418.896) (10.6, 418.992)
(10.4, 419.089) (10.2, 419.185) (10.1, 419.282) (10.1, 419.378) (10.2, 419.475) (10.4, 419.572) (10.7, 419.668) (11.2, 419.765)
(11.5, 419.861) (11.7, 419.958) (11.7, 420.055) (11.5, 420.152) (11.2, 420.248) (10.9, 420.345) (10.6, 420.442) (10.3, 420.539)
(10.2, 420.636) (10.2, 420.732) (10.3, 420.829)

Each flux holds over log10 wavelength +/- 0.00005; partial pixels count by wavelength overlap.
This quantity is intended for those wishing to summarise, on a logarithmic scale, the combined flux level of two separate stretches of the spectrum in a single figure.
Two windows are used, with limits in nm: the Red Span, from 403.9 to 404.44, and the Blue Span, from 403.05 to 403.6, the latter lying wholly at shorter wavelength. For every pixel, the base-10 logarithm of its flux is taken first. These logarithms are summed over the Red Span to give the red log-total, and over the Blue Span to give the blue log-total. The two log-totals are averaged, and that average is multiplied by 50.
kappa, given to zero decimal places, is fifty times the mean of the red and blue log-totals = 222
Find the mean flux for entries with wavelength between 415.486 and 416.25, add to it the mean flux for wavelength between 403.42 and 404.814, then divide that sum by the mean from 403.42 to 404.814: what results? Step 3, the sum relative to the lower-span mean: 2.8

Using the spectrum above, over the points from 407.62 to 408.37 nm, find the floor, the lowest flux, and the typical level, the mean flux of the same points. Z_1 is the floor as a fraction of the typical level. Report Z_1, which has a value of 0.79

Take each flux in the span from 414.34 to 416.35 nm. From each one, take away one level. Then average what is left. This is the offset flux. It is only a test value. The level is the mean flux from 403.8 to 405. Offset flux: 4.1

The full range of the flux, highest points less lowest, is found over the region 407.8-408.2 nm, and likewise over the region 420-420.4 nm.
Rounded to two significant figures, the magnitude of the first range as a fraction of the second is 1.4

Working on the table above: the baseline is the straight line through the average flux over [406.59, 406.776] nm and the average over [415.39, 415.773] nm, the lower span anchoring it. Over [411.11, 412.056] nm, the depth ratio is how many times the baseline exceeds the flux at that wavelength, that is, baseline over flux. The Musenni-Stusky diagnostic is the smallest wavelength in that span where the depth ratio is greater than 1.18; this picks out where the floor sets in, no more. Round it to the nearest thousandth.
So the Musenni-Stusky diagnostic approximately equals 411.534 nm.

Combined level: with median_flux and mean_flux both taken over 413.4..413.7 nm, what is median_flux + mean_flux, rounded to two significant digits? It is 14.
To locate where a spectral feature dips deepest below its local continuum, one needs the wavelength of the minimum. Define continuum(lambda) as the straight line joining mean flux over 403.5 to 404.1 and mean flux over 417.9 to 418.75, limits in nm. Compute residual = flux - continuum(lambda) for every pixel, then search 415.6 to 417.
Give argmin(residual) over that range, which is 416.587 nm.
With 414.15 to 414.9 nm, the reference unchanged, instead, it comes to 414.196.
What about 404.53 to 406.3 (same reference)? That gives 406.075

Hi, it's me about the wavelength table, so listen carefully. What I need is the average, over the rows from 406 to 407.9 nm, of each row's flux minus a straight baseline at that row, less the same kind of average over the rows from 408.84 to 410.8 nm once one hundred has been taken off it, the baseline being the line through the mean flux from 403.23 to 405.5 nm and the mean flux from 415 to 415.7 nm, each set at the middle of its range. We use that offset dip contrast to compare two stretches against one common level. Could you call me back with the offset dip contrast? 103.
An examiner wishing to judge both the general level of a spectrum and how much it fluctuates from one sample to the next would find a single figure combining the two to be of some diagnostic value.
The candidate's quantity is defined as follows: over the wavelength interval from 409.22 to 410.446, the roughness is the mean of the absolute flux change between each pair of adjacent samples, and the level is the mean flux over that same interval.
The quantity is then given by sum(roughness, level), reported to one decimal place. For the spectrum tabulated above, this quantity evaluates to 5.3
